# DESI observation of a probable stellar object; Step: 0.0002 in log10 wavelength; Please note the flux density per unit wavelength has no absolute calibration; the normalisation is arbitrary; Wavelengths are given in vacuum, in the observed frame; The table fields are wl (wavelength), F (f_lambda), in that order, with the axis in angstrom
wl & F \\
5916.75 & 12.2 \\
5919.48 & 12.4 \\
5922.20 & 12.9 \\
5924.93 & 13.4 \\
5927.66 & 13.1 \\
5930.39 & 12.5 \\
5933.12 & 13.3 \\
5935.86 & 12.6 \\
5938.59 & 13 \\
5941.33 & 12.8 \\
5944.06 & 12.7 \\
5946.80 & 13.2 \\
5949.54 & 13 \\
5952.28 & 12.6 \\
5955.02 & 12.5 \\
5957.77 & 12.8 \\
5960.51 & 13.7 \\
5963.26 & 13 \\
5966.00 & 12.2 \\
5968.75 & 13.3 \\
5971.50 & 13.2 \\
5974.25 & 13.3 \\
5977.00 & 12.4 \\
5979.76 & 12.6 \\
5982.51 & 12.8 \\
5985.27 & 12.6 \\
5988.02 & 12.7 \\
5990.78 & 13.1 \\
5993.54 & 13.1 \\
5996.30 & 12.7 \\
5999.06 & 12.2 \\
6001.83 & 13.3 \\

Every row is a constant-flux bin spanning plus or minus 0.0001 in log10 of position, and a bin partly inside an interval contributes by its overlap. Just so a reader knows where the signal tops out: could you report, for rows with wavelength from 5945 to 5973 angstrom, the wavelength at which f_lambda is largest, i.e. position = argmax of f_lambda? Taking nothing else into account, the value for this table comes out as 5960.51 angstrom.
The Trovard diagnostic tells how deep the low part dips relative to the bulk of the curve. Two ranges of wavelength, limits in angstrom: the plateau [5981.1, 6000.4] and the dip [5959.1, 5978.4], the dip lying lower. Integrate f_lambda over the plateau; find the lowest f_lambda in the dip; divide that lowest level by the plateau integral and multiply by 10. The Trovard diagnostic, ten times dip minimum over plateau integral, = 0.4958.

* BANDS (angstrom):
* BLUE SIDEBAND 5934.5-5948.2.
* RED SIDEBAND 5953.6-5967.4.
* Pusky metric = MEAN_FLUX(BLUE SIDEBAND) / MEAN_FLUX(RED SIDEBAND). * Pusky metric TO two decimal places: 1.00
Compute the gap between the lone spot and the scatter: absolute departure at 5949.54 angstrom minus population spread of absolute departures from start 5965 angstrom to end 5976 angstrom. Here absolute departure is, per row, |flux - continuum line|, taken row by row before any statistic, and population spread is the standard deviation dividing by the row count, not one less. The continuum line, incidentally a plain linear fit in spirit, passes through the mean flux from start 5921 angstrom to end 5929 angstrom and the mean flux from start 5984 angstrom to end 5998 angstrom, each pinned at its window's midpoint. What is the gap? -0.16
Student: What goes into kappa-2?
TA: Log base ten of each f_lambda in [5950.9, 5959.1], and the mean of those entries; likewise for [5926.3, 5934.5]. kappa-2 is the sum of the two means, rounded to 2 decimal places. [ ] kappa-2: 2.21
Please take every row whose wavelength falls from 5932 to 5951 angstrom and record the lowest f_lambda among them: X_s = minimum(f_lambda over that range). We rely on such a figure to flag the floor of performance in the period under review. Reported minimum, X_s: 12.6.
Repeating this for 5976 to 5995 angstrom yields 12.4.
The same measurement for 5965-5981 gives 12.2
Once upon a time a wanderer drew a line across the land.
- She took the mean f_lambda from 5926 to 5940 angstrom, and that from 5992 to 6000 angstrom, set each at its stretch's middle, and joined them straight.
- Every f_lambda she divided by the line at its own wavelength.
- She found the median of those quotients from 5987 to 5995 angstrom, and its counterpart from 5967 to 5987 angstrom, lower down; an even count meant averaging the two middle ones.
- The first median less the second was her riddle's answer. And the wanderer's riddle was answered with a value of 0.026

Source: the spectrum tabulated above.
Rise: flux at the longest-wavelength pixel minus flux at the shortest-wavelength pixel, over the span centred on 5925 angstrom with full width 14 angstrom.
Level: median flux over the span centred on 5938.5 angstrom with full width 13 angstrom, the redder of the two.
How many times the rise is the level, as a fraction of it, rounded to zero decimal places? 128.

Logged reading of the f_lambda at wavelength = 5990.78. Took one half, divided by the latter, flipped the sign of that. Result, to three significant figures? -0.0382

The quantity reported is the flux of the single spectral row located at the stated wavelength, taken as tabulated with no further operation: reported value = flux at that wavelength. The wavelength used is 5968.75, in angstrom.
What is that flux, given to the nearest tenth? 13.3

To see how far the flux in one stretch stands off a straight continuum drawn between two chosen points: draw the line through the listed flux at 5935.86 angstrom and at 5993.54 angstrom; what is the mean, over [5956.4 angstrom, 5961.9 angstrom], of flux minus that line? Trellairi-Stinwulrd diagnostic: 0.4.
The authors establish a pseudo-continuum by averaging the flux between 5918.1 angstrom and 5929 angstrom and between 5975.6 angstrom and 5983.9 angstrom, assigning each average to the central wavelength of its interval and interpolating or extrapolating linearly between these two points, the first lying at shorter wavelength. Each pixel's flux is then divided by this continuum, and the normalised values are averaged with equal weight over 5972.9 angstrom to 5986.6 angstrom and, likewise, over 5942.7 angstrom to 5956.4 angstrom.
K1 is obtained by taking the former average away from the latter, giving -0.010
